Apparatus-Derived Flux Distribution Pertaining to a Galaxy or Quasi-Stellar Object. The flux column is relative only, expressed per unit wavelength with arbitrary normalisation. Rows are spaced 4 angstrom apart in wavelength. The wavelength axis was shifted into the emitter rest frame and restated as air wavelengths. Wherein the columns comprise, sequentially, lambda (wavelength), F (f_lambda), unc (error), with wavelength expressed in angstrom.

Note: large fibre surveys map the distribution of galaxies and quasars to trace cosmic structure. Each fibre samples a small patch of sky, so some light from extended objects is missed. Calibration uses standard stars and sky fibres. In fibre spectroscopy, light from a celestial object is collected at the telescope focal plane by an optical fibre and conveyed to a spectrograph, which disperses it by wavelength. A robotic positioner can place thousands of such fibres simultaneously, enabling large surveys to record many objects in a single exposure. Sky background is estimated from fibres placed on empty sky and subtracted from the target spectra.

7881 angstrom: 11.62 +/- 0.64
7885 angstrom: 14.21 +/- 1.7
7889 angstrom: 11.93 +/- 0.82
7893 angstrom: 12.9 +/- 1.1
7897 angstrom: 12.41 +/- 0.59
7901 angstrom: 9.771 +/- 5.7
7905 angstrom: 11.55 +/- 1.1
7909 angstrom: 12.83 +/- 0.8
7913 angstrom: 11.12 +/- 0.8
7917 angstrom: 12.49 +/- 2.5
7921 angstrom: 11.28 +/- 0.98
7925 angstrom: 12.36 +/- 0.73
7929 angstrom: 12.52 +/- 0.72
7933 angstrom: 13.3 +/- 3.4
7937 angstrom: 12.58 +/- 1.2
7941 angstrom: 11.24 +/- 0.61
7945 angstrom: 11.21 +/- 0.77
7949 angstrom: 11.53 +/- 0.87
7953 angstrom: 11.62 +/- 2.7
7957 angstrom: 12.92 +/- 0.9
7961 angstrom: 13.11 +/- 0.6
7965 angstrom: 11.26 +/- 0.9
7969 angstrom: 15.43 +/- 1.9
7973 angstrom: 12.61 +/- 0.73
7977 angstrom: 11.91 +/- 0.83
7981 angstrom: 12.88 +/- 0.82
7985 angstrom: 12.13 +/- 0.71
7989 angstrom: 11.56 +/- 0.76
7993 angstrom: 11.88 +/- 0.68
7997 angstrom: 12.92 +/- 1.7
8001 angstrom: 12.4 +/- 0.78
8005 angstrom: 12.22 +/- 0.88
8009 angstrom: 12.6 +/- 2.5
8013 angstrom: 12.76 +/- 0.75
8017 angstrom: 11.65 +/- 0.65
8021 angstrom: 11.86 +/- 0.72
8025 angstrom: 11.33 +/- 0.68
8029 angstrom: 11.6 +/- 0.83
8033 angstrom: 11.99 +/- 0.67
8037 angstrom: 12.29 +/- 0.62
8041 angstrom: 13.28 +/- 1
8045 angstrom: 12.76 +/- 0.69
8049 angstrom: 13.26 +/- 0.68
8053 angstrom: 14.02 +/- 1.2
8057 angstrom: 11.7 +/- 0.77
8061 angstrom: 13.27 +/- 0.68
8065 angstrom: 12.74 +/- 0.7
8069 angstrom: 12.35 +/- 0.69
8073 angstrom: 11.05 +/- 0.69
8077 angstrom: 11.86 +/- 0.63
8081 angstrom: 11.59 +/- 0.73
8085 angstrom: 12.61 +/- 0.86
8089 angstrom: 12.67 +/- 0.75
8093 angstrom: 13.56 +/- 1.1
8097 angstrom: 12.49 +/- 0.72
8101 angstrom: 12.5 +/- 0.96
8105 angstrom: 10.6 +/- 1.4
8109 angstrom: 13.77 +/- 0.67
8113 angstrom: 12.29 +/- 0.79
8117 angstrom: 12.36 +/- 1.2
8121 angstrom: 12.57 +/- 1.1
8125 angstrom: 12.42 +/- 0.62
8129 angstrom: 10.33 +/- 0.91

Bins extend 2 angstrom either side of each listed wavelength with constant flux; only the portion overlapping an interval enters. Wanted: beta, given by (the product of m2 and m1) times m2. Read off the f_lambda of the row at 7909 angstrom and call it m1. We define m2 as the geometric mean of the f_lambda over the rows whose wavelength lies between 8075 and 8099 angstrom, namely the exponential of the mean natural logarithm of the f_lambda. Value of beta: 1988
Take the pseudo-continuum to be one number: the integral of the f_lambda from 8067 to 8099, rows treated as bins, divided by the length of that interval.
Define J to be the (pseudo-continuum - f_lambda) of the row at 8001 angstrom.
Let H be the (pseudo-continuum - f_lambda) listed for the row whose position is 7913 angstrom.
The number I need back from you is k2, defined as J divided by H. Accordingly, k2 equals -0.1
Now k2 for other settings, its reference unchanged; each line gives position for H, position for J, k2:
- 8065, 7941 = -2.2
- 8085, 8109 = 4.4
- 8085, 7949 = -2.2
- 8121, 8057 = -1.9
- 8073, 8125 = -0.1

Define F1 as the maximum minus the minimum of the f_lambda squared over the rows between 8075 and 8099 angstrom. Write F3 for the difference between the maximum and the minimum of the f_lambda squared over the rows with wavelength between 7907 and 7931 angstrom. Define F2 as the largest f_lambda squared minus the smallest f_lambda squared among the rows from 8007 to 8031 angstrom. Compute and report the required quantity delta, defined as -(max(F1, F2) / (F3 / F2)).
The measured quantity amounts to -42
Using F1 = 50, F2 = 34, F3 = 41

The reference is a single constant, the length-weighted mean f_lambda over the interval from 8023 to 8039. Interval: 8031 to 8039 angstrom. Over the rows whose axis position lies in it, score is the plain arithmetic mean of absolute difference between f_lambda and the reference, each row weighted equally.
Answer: 0.3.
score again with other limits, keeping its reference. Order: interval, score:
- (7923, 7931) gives 0.6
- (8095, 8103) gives 0.7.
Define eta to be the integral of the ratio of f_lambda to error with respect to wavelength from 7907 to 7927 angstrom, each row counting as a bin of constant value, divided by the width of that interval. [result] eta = 12.7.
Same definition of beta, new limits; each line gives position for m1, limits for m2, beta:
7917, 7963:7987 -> 1995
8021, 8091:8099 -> 2009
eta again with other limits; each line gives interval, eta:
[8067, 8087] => 16.7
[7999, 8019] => 14.0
